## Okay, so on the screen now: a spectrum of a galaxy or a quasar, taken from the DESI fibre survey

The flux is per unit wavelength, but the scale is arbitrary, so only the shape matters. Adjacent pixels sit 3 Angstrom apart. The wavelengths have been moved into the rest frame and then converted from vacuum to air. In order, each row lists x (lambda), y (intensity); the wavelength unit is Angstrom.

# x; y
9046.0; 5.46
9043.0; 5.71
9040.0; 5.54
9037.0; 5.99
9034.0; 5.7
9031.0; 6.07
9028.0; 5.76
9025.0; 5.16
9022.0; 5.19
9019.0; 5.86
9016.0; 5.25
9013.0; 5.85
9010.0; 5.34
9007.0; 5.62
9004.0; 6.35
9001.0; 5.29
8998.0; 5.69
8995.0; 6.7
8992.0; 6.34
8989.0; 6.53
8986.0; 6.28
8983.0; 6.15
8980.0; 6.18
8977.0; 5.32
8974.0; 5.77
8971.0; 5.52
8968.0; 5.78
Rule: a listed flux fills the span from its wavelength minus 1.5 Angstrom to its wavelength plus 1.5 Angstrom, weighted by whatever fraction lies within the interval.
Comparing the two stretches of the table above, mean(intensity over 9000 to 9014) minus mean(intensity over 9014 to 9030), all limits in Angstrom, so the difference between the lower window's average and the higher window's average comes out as 0.2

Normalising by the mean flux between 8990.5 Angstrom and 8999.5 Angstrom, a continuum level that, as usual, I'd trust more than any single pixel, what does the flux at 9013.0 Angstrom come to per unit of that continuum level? 0.94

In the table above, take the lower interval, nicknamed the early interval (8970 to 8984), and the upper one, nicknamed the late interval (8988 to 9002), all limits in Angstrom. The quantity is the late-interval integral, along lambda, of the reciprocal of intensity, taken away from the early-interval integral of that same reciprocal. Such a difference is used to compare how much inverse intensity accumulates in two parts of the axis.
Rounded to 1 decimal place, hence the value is 0.1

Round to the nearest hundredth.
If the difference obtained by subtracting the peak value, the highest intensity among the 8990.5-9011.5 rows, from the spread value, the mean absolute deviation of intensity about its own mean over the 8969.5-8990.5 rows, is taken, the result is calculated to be -6.33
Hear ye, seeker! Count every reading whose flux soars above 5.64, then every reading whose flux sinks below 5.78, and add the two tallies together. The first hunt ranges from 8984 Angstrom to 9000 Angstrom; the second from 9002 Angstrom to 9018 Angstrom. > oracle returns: 8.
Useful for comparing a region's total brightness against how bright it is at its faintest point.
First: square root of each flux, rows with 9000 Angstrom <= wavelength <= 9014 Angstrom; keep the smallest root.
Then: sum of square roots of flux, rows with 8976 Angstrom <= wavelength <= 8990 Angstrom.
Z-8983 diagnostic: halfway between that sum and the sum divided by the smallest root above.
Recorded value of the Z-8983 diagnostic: 8.8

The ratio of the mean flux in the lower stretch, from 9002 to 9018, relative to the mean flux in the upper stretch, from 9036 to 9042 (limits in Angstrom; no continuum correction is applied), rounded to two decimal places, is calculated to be 0.99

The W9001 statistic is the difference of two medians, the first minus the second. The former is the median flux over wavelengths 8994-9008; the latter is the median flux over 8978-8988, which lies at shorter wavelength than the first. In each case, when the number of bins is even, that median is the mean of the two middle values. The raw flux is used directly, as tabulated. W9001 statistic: -0.5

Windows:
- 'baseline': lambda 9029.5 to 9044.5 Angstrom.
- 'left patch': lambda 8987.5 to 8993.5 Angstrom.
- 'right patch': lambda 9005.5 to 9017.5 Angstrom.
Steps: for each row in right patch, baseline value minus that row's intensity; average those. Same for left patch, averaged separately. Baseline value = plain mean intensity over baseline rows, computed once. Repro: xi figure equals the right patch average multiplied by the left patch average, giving -0.18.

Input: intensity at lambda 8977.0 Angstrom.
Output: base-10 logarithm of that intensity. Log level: 0.73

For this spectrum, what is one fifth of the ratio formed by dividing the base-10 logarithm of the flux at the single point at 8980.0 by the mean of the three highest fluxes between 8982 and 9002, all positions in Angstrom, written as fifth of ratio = 0.0243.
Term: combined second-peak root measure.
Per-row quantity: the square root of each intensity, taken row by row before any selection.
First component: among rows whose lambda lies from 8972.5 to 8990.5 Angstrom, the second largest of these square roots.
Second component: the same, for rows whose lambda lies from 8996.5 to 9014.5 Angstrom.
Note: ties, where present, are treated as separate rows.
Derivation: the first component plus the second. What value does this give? 4.92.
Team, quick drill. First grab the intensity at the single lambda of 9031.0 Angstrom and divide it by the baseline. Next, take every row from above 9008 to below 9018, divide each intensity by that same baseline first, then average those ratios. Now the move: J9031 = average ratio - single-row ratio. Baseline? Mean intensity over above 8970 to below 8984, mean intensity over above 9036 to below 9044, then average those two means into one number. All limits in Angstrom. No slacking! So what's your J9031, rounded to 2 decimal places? -0.10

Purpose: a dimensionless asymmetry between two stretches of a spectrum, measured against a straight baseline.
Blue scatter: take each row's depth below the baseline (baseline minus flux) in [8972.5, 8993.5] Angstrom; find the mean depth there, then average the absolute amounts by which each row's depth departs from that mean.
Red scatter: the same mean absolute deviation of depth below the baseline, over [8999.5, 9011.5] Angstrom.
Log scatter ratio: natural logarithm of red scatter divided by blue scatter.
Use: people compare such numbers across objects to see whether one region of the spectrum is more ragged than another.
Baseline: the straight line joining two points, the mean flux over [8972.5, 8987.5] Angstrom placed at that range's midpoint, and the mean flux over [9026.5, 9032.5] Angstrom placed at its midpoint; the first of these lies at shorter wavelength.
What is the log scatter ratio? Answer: 0.1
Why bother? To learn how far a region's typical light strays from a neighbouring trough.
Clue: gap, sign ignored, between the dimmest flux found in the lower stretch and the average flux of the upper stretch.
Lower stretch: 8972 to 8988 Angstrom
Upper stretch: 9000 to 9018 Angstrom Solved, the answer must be 0.3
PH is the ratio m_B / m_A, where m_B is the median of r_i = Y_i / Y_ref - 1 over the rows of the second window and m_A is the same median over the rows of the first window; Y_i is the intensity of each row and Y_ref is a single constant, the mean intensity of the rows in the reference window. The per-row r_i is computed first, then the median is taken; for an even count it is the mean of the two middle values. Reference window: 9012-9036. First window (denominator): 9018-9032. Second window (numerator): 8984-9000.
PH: 5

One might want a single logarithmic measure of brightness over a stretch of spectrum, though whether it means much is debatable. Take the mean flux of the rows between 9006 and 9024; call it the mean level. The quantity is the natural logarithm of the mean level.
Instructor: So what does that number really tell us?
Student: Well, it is 1.71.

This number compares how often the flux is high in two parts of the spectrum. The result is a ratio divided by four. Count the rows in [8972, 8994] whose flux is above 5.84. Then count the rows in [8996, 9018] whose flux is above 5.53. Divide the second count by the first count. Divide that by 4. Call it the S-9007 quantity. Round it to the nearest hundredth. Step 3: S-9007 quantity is 0.20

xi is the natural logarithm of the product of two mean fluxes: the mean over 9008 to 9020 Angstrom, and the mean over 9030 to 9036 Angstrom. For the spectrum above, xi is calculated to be 3.49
